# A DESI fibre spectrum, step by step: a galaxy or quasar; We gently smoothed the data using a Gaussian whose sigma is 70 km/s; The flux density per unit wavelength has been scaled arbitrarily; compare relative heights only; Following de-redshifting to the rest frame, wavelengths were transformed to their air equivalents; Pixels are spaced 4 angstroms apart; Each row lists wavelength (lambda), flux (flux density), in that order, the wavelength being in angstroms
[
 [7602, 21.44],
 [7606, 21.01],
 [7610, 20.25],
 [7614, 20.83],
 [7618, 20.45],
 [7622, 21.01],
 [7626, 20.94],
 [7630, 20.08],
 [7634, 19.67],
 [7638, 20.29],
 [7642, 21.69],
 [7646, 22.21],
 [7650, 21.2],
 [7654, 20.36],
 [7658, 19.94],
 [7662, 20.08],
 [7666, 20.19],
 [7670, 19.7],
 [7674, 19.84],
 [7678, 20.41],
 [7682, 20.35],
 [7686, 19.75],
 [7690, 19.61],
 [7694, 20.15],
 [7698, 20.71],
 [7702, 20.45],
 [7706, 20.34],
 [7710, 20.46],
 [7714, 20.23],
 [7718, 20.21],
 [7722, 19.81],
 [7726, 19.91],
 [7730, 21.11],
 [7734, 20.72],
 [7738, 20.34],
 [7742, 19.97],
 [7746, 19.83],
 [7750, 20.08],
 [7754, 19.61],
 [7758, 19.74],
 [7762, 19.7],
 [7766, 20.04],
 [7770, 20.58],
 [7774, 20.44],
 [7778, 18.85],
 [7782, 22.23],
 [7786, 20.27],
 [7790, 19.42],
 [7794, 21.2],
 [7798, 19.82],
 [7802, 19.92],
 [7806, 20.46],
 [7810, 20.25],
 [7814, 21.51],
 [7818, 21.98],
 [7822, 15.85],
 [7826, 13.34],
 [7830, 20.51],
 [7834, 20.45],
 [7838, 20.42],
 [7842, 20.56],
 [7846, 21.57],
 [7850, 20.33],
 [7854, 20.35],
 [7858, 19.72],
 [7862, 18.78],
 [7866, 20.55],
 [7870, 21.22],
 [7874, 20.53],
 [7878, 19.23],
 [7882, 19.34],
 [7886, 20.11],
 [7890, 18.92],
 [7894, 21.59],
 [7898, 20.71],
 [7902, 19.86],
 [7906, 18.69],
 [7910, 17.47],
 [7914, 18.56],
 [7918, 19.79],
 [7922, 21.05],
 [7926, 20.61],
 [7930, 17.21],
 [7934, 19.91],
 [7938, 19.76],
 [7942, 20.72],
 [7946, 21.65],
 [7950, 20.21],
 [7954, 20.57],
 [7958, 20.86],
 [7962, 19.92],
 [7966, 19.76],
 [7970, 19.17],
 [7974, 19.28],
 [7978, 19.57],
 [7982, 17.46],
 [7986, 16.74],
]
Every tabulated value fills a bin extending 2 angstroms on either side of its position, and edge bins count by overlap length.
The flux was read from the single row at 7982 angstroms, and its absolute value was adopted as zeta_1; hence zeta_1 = 17.5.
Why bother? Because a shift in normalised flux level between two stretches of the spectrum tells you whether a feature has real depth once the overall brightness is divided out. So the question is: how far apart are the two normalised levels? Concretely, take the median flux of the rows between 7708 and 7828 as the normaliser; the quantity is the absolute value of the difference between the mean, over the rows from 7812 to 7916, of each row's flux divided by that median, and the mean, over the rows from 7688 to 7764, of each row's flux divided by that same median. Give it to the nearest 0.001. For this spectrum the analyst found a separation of 0.023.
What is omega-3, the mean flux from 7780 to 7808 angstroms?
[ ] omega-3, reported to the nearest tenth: 20.5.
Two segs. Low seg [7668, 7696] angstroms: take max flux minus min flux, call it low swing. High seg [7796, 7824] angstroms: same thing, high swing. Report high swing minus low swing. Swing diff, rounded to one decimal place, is 5.3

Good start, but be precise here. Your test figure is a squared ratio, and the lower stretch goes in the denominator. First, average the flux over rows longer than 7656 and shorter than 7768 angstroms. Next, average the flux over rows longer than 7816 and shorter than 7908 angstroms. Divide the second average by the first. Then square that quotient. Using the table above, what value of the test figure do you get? 0.965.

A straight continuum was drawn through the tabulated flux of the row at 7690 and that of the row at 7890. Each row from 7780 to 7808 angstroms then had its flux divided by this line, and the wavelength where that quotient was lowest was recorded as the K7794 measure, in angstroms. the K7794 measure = 7790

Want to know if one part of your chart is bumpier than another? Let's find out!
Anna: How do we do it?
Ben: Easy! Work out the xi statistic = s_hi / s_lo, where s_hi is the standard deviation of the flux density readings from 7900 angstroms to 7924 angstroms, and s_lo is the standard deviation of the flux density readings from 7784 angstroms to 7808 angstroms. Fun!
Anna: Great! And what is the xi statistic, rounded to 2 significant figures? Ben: 2.0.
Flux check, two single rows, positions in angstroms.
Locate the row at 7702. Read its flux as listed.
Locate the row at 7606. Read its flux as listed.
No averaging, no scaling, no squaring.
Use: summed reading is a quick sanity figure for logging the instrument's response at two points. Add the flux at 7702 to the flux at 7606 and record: 41.5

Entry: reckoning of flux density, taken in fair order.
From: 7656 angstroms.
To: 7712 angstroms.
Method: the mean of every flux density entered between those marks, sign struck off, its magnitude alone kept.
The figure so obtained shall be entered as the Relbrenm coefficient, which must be 20.1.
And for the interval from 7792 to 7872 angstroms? 19.9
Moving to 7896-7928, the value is 19.6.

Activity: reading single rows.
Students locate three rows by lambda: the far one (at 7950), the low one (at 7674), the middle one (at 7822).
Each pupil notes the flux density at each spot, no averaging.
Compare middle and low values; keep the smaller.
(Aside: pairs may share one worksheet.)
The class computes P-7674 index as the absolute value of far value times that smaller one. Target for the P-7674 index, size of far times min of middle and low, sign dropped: 320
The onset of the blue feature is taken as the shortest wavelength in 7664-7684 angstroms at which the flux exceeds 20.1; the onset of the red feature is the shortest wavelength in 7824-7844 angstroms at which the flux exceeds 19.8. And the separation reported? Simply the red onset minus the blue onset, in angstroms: 164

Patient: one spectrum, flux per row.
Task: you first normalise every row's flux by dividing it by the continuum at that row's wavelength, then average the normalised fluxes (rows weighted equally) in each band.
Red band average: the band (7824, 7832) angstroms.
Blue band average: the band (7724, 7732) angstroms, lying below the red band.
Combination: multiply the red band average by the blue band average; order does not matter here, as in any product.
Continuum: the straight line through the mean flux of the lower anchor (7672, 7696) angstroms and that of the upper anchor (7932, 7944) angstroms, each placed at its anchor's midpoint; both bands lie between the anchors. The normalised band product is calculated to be 0.86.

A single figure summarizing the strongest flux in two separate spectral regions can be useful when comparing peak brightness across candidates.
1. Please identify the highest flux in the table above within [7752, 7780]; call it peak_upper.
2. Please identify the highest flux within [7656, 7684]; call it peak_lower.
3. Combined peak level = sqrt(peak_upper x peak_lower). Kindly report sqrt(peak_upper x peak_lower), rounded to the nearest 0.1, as 20.5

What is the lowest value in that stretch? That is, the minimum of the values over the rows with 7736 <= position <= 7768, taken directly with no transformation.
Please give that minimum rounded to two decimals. 19.61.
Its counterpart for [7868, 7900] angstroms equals 18.92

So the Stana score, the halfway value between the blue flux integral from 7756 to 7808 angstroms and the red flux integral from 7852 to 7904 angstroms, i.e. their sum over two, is 1047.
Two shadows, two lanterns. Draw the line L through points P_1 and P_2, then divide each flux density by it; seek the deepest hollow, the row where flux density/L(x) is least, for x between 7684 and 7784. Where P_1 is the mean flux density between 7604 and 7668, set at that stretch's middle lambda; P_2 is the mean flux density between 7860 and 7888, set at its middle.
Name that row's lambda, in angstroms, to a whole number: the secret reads 7778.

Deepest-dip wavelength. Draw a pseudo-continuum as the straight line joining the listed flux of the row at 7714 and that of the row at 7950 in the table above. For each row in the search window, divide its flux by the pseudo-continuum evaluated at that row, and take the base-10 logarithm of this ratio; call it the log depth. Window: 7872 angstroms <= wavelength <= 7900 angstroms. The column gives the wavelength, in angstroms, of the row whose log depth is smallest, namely 7890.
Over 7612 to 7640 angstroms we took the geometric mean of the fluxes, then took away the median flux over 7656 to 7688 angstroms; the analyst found 0.45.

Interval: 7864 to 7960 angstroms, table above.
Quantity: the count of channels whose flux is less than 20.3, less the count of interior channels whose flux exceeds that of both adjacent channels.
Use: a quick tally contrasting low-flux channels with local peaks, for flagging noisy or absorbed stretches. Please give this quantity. 7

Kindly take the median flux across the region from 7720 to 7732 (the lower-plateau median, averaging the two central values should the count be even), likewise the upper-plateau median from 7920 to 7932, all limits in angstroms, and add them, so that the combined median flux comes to 40.5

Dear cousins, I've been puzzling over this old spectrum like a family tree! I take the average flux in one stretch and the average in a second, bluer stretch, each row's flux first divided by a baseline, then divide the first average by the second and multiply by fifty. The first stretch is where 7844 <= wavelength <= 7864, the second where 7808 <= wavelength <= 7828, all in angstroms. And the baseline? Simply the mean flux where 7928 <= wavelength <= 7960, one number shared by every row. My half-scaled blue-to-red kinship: 54.2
